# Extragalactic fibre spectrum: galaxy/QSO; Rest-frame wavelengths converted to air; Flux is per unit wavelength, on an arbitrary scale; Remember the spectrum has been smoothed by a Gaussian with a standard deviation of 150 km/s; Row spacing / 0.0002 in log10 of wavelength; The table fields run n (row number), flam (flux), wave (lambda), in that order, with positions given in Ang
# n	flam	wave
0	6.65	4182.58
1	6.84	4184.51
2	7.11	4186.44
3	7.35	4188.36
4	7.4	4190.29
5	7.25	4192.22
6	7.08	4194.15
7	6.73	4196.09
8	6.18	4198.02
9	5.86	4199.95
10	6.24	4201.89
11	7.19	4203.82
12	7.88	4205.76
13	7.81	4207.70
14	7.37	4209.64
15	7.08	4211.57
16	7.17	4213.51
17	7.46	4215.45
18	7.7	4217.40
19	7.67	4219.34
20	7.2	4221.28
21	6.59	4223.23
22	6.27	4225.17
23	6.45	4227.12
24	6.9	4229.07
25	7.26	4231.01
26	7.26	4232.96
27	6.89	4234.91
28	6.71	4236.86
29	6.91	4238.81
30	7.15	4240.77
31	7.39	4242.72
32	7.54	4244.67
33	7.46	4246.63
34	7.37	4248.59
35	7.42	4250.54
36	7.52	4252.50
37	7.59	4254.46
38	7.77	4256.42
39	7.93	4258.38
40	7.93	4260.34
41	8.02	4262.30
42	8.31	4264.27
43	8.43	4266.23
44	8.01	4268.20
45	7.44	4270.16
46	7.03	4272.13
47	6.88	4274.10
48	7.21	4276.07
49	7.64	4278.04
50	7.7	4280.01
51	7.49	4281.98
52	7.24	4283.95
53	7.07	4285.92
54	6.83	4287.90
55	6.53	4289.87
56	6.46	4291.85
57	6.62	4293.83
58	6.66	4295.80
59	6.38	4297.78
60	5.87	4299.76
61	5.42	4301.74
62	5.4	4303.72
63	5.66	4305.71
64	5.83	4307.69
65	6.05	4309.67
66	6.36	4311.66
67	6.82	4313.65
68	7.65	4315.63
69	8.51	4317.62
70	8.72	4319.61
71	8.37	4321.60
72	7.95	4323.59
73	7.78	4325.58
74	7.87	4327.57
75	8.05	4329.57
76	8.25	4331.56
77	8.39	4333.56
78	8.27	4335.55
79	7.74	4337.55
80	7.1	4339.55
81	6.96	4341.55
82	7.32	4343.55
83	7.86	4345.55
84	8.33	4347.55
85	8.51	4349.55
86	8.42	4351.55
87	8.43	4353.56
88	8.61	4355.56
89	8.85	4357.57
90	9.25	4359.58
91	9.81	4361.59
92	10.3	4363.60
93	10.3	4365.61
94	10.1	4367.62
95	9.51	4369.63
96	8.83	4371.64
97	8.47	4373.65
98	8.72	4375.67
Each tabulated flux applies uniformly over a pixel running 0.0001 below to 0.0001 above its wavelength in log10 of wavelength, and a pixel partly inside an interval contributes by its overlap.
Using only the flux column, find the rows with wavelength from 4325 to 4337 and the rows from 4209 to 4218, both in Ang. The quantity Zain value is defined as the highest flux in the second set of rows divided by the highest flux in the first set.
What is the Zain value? 0.92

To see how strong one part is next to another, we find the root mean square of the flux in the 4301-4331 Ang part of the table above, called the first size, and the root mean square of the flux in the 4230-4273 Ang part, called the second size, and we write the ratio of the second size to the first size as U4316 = 1.05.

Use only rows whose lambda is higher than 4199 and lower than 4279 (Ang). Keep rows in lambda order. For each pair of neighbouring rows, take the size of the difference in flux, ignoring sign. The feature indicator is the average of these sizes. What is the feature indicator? 0.27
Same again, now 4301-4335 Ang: 0.31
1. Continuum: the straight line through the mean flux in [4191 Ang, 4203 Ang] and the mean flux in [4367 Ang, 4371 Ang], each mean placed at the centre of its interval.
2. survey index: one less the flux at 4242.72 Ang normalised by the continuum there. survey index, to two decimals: 0.00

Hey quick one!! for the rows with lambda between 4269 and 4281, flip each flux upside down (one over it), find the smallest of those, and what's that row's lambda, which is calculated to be 4280.01 Ang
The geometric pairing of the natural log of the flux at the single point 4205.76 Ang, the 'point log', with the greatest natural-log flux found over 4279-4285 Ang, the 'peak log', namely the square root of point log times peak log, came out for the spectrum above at 2.05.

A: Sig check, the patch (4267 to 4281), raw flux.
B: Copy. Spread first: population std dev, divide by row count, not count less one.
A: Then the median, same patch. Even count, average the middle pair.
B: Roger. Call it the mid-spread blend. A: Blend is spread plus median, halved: 3.9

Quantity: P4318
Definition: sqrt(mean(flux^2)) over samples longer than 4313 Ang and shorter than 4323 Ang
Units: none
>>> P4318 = 8.0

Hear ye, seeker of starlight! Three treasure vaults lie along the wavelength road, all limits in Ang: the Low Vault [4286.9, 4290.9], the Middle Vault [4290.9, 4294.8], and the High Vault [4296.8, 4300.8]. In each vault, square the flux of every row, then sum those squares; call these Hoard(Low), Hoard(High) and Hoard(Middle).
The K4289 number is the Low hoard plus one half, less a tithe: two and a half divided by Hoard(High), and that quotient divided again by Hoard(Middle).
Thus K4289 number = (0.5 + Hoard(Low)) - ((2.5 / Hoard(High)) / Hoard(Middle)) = 90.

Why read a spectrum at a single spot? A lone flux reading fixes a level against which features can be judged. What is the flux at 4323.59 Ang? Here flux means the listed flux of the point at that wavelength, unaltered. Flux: 7.95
